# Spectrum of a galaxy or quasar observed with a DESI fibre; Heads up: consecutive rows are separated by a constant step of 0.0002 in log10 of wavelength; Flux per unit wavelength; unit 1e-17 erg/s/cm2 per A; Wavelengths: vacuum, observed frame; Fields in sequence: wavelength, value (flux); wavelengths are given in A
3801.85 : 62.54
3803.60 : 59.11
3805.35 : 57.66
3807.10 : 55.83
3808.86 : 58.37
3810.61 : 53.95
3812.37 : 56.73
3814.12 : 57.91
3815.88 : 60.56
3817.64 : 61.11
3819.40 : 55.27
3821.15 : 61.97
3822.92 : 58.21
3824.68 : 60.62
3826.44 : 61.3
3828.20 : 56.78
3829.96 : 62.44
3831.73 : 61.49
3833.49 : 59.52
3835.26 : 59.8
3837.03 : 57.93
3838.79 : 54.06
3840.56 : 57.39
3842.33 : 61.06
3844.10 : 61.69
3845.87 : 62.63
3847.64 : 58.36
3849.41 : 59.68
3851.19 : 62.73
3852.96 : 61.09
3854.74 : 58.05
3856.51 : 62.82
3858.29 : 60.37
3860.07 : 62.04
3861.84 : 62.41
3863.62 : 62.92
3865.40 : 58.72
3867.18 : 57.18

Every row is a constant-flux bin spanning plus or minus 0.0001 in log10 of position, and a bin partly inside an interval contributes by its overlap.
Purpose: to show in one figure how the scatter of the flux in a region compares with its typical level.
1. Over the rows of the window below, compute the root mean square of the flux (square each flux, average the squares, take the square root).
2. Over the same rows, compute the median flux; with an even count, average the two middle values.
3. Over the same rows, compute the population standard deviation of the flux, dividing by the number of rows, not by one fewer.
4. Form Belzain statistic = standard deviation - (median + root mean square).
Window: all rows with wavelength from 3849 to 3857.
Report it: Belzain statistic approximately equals -120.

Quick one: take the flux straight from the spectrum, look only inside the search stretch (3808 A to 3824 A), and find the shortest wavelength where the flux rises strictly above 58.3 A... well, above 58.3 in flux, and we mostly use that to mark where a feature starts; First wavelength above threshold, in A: 3808.86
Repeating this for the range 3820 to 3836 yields 3821.15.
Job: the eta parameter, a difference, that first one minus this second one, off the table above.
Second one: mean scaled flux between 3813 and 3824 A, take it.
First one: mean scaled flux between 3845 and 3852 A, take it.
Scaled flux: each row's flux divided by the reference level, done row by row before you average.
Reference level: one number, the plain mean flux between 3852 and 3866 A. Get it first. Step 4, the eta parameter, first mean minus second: 0.03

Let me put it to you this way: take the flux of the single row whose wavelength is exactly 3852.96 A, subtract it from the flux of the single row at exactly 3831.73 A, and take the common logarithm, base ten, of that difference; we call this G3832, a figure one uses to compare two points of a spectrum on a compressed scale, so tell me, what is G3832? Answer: -0.40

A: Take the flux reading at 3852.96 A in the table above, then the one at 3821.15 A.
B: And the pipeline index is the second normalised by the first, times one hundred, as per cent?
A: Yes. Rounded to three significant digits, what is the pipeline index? 101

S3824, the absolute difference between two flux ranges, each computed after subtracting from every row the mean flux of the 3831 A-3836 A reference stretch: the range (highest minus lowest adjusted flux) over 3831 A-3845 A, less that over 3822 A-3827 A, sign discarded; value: 4.5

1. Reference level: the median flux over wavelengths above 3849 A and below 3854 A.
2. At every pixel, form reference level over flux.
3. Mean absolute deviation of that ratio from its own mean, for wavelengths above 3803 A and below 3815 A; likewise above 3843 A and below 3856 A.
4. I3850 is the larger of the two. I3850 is 0.0274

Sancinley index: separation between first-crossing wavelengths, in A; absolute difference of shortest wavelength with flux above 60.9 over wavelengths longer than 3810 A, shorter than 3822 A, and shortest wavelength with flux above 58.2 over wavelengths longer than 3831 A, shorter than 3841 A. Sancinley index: 14.1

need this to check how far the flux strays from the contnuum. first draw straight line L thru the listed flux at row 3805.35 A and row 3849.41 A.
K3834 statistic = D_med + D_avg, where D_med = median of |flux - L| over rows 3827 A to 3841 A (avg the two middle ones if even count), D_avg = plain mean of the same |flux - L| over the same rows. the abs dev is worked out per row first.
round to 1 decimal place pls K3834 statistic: 4.1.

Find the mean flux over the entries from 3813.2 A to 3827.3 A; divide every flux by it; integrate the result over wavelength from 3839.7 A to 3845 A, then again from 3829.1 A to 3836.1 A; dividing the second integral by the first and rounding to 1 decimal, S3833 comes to 1.3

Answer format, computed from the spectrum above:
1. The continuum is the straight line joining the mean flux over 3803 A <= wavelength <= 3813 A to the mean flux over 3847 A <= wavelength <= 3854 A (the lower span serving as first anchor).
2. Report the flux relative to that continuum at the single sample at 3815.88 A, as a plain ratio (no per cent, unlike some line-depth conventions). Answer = 1.05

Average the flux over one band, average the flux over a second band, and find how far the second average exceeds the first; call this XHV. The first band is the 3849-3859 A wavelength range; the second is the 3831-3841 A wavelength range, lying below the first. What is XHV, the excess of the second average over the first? -2.4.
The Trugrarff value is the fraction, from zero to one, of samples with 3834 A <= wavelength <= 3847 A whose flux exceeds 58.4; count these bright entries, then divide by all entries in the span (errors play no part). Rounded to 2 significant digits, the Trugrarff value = 0.57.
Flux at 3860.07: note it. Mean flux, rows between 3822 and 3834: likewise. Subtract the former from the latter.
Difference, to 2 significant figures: -2.0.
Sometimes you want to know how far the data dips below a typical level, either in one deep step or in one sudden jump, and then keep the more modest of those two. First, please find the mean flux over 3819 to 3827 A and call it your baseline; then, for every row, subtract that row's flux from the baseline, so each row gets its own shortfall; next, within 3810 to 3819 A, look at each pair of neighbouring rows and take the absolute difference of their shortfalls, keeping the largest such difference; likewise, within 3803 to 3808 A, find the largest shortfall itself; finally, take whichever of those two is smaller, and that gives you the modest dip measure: 2.8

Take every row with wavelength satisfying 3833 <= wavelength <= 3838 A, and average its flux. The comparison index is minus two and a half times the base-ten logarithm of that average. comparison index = -4.43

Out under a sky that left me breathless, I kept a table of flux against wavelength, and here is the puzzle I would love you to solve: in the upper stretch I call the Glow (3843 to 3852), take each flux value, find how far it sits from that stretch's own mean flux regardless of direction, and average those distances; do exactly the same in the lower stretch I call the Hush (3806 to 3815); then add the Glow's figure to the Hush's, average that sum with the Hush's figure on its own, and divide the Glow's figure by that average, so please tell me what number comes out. 0.75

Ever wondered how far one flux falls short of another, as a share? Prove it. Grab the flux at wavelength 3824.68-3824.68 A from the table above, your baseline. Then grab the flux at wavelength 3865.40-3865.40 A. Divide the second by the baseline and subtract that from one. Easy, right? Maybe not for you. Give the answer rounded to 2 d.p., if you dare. 0.03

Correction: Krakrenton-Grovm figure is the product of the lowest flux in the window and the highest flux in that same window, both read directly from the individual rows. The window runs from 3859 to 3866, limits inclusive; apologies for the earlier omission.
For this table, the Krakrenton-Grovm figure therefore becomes 3695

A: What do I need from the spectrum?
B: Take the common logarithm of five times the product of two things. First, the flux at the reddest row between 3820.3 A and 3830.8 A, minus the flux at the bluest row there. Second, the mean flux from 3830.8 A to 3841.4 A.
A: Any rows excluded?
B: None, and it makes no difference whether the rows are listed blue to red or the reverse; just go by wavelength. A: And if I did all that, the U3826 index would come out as 2.1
